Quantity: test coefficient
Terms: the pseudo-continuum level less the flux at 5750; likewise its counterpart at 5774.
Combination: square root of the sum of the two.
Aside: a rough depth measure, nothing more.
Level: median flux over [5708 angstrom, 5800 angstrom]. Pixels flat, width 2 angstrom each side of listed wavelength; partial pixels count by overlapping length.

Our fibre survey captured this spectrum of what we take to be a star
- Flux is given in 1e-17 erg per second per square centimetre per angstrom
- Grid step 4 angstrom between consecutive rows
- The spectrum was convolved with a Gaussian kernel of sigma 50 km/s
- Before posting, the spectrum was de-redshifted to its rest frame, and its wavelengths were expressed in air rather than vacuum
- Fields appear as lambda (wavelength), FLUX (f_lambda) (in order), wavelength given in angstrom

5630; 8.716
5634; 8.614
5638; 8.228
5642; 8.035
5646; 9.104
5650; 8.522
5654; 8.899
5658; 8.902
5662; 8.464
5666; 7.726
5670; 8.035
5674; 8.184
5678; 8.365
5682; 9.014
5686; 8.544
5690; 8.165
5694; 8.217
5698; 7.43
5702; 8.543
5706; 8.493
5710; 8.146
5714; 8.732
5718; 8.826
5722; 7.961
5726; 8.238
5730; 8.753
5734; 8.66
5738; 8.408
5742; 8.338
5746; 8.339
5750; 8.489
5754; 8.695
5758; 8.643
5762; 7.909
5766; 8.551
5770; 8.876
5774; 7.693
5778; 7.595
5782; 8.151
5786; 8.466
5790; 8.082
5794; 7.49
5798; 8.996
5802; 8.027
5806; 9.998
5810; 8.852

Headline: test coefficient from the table 0.80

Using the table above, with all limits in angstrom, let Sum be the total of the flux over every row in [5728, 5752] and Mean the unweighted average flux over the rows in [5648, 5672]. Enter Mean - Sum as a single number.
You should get -42.6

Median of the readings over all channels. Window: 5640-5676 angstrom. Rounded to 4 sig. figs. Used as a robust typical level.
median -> 8.464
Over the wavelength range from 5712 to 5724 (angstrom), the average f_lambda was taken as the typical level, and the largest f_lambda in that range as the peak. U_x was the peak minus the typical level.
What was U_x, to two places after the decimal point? 0.32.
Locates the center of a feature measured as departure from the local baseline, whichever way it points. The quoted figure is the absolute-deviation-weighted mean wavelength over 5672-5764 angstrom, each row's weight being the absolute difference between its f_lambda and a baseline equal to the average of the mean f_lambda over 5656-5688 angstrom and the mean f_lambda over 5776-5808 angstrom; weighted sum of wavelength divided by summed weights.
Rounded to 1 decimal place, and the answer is 5715.9 angstrom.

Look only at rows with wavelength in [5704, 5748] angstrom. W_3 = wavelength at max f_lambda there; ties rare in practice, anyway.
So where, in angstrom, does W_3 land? 5718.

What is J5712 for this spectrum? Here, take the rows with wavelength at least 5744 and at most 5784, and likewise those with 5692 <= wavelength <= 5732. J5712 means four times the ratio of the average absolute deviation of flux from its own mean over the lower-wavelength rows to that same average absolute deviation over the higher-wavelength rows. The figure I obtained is 3.7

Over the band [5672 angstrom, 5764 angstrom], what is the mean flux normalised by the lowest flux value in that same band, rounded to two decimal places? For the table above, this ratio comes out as 1.13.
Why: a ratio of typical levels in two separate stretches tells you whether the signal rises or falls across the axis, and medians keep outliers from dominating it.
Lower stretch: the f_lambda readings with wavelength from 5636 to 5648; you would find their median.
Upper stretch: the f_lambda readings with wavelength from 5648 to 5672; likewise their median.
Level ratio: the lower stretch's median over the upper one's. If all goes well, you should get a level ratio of 0.969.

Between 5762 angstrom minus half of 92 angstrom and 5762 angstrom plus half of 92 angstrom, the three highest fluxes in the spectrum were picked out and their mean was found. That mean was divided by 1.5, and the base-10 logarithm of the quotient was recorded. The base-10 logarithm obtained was 0.792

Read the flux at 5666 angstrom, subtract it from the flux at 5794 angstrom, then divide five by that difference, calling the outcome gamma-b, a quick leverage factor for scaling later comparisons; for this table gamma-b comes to -21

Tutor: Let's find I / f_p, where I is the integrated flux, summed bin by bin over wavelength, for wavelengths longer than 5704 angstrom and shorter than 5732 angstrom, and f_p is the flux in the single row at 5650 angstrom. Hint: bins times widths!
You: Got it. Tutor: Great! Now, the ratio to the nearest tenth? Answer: 27.8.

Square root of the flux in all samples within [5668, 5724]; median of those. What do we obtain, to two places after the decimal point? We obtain 2.88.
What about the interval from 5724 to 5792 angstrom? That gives 2.90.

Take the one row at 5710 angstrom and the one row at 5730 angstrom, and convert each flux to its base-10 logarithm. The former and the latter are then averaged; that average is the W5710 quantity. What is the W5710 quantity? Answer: 0.927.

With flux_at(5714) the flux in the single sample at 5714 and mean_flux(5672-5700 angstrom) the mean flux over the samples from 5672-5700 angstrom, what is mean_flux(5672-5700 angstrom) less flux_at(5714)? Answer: -0.5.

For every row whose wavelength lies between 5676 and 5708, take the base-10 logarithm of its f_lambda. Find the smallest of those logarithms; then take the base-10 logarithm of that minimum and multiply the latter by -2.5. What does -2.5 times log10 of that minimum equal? 0.15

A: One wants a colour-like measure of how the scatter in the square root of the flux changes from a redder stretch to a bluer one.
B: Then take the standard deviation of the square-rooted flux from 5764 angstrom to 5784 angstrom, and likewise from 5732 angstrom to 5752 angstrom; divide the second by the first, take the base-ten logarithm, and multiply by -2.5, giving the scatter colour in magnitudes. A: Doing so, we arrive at 1.5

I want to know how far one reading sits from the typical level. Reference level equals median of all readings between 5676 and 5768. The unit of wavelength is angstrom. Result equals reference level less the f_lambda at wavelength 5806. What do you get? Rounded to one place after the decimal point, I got -1.5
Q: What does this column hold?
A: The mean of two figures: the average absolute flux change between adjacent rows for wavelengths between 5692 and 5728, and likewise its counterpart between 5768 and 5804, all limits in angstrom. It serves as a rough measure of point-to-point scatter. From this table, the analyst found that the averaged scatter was 0.61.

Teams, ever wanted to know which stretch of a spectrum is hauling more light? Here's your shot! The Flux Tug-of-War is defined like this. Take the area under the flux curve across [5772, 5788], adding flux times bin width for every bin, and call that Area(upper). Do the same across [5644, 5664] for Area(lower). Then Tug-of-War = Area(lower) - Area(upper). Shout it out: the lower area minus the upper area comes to 48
